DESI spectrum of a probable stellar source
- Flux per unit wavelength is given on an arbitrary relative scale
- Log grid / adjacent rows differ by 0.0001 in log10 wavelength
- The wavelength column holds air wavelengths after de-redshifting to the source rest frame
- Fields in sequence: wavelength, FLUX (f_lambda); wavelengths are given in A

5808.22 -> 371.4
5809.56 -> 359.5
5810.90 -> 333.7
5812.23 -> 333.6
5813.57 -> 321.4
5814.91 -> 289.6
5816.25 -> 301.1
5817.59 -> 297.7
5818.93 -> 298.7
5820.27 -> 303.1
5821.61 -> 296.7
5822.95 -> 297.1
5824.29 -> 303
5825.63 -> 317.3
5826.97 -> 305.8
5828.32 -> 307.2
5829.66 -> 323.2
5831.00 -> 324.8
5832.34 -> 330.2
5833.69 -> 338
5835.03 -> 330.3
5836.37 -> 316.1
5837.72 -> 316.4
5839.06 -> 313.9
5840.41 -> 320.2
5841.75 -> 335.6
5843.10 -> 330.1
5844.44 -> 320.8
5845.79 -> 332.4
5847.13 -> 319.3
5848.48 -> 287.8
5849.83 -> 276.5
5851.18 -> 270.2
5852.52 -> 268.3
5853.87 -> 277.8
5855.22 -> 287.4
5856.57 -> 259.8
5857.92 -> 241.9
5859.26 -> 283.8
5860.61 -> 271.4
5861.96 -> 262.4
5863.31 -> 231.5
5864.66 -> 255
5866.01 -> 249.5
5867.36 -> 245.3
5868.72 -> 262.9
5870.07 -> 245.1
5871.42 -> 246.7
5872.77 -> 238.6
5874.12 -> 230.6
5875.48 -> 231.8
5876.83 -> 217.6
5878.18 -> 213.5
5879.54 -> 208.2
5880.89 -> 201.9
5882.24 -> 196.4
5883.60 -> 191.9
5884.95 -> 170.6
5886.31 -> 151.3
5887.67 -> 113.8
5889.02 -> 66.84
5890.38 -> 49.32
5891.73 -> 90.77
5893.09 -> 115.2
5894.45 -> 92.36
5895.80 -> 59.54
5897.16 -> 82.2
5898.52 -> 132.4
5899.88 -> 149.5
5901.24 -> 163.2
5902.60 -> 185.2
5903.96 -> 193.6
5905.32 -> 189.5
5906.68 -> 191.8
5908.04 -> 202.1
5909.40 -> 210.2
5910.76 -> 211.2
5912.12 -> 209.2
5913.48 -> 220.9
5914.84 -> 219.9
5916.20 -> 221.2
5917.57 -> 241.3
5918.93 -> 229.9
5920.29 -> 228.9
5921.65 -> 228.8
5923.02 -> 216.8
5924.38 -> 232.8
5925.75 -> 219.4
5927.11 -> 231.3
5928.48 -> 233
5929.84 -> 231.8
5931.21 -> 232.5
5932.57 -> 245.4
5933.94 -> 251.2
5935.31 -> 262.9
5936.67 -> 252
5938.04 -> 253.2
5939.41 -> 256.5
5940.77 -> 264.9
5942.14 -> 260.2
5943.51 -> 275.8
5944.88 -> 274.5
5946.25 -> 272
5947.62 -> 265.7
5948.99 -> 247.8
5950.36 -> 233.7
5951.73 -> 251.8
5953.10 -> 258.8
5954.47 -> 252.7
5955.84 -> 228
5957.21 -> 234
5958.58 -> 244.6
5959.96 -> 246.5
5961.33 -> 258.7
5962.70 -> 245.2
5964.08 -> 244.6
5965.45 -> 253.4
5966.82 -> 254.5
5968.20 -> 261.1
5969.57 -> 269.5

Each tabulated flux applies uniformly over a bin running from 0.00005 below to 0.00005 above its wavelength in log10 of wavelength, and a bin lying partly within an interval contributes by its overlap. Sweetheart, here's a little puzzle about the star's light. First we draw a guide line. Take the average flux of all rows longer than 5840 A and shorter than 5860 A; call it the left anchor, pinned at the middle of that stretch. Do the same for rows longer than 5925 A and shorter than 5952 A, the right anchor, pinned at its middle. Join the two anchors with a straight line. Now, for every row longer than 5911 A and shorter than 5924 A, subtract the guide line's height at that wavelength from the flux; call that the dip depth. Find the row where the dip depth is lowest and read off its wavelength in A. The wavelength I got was 5912.12 A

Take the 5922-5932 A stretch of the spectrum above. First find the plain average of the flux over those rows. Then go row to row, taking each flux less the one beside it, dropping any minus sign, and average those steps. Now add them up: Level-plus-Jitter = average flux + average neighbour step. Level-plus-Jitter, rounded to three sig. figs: 236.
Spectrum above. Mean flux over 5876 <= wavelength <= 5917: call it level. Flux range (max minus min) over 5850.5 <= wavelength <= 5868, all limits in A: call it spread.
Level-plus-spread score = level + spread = 220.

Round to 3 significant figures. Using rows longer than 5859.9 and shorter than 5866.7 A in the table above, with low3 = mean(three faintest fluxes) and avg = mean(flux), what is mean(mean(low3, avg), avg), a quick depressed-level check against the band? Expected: 252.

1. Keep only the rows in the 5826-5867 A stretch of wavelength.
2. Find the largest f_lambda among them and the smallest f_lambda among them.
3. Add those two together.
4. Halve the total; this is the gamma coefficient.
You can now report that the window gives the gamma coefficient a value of 285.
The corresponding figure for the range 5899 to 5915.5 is 185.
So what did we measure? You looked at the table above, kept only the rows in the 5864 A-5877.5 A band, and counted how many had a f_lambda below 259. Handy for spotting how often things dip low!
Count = 9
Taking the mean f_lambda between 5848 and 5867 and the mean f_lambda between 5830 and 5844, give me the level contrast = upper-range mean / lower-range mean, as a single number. 0.82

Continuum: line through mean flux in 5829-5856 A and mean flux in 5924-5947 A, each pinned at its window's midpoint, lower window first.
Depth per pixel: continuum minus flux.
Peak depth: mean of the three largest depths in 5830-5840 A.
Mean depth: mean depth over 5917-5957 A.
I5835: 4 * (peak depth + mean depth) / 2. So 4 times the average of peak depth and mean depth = 3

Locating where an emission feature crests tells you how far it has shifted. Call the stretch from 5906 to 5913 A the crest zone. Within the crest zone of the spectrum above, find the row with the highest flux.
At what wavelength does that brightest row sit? 5910.76 A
